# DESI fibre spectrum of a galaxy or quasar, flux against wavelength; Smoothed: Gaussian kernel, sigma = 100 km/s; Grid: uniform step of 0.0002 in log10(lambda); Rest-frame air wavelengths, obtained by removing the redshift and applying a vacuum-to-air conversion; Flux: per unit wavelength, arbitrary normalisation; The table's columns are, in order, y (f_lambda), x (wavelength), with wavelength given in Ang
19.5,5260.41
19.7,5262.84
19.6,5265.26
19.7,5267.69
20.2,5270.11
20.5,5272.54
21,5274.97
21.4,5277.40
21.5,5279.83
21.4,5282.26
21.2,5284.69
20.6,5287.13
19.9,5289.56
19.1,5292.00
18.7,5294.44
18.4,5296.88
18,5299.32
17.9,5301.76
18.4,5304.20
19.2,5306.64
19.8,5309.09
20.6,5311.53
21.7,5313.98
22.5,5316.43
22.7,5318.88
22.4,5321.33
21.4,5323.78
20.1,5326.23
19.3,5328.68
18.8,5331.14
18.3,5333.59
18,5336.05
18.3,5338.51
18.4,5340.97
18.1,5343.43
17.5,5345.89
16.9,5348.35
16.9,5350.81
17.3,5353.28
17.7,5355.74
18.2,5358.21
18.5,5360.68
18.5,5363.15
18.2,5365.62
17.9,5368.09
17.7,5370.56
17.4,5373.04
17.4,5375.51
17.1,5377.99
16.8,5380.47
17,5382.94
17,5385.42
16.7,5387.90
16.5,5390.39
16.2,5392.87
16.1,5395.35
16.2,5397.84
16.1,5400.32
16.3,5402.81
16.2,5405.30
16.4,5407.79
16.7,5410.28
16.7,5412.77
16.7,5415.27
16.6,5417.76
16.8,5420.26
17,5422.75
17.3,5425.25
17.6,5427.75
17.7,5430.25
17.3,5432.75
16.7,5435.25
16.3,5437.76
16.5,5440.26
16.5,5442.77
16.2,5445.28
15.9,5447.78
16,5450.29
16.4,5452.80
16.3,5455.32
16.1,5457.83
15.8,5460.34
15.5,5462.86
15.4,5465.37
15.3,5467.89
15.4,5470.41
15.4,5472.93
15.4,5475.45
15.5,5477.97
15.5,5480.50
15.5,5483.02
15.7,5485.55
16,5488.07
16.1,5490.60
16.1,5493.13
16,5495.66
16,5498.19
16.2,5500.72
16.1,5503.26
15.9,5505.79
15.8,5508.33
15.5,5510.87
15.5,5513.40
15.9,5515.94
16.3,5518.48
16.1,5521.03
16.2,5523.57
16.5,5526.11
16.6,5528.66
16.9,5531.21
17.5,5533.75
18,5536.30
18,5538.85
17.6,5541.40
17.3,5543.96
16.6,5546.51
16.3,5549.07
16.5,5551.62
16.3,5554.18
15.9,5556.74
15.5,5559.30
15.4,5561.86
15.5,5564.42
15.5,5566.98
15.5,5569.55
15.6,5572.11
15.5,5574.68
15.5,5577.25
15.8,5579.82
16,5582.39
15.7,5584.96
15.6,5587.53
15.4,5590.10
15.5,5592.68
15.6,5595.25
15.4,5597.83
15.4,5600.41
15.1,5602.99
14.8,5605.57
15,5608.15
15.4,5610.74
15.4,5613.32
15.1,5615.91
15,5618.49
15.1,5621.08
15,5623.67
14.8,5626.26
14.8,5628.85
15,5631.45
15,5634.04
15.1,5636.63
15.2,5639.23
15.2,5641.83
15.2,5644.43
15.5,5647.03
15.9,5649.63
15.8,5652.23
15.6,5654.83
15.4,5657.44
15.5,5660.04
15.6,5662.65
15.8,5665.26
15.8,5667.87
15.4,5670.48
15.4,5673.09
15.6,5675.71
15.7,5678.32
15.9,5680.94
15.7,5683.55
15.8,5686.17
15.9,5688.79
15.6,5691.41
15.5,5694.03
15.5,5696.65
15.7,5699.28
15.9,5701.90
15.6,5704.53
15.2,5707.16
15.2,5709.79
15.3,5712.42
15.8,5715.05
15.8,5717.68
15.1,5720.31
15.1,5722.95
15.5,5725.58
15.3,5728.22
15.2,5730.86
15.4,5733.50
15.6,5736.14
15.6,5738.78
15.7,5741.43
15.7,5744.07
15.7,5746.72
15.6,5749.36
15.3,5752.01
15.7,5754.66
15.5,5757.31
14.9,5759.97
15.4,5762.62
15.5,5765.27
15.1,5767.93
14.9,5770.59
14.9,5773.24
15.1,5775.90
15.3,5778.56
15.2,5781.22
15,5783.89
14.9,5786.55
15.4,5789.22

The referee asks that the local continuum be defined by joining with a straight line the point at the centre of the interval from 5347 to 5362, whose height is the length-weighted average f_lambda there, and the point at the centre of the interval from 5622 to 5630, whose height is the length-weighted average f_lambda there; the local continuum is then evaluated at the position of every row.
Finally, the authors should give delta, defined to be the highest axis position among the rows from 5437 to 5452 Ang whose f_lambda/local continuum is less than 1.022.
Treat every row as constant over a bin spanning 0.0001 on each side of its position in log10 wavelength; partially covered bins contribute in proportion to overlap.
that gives 5450.29 Ang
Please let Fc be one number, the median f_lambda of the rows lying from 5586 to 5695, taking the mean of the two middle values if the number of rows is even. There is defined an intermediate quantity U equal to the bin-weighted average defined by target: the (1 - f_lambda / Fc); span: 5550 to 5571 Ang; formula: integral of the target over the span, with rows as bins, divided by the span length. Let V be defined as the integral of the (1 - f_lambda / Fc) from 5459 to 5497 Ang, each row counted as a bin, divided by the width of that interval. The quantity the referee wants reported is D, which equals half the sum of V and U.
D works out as -0.02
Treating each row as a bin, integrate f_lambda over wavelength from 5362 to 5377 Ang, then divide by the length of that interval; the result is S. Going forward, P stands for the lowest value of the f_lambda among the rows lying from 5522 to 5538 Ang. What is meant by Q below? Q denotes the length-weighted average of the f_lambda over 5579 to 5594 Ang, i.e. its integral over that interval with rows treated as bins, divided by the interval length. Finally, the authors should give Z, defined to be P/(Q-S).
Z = -7.5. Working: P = 16.2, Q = 15.7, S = 17.8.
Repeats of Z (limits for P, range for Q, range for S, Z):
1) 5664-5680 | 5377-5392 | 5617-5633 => 8.2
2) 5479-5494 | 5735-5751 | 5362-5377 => -7.1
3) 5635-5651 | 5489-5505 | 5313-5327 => -2.6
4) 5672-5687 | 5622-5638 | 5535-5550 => -6.5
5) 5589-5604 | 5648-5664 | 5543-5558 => -18.1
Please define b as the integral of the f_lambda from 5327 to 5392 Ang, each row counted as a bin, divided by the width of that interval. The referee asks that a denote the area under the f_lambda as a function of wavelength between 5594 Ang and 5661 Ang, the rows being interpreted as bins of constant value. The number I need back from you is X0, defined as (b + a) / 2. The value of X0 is 519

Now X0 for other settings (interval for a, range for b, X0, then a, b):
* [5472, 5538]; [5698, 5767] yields 539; 1063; 15.5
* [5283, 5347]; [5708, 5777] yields 635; 1255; 15.4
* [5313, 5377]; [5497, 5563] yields 611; 1205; 16.4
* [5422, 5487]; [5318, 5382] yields 534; 1050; 18.4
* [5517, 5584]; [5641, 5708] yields 554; 1093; 15.6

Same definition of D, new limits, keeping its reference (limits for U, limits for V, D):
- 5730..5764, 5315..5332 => -0.19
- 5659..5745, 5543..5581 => -0.02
